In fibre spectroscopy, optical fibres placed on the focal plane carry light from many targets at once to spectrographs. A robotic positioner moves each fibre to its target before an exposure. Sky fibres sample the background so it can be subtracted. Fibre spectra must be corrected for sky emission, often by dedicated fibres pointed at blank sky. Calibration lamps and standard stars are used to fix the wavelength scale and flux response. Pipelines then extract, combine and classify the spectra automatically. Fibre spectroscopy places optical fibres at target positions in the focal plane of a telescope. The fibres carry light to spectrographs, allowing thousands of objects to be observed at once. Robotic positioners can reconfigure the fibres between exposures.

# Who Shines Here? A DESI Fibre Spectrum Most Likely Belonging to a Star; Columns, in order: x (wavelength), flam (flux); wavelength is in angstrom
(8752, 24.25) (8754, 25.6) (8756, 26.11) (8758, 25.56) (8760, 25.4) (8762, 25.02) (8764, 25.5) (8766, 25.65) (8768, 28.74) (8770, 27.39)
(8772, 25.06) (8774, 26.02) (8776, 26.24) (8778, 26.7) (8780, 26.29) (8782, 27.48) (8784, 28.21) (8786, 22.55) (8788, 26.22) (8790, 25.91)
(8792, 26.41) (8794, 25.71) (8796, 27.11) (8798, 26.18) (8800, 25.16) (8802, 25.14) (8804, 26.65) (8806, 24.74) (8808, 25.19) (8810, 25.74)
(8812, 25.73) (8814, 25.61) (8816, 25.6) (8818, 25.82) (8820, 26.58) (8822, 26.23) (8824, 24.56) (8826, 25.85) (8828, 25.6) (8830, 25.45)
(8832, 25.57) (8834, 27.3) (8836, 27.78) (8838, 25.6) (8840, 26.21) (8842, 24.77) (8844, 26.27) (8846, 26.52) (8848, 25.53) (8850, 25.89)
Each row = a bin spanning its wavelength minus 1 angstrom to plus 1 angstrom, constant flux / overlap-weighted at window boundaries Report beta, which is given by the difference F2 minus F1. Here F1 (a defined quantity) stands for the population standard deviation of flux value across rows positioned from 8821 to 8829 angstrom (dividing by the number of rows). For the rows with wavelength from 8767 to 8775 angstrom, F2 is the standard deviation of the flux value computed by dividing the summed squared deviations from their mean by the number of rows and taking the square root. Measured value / 0.8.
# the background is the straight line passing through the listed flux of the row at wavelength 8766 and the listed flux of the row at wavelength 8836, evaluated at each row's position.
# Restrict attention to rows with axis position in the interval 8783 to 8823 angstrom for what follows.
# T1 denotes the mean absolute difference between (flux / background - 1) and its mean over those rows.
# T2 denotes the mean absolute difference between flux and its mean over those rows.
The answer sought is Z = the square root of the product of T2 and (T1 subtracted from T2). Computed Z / 0.7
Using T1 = 0.031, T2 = 0.71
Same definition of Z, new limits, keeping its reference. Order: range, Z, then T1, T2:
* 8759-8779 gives 0.9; 0.031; 0.88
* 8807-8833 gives 0.3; 0.014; 0.31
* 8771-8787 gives 1.1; 0.043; 1.14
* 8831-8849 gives 0.7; 0.026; 0.72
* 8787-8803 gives 0.5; 0.021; 0.50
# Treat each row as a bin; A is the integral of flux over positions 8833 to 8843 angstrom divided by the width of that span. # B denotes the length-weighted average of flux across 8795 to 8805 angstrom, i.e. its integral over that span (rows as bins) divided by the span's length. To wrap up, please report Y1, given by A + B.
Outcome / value 52.4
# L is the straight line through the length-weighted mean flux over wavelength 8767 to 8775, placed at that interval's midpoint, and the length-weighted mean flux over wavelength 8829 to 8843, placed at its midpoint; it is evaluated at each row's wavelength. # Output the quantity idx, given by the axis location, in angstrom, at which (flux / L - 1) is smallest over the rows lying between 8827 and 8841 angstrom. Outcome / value 8830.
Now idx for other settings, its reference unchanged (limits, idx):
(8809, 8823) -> 8814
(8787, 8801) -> 8800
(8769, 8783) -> 8772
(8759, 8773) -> 8762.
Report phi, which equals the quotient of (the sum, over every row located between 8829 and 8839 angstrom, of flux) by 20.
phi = 6.6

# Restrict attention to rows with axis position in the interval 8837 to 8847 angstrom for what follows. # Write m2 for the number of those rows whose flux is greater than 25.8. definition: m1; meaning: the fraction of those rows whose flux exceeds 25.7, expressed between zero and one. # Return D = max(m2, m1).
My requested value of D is 3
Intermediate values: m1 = 0.60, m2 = 3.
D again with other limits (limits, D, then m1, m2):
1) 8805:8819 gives 1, 0.43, 1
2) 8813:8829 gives 4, 0.50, 4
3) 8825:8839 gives 3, 0.43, 3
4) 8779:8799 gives 8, 0.90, 8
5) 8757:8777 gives 4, 0.40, 4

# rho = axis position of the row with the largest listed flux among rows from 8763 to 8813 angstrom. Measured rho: 8768 angstrom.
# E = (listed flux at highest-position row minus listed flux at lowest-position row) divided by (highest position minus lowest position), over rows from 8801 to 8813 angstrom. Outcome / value 0.06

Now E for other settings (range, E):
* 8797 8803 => -0.26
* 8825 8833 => -0.05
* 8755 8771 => 0.09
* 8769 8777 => -0.19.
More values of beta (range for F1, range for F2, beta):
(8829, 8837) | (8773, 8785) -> -0.3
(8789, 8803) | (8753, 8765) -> -0.3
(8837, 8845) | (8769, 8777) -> 0.2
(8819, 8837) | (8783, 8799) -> 0.6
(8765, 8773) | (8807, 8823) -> -1.1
